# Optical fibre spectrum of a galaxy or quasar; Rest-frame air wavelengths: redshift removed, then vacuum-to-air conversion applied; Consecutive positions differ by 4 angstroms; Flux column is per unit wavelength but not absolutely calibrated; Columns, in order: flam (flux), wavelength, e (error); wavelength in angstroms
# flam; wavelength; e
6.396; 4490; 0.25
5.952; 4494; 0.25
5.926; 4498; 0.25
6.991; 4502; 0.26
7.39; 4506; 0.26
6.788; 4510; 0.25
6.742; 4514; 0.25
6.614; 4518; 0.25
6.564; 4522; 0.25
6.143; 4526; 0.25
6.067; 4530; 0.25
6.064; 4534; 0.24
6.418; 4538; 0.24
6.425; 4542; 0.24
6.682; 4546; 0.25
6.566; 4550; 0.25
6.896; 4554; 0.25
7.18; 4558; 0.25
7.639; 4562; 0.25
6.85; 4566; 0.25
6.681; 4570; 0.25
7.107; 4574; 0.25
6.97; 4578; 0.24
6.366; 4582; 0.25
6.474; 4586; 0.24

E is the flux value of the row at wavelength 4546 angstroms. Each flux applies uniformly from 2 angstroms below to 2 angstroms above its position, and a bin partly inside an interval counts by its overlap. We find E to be 6.682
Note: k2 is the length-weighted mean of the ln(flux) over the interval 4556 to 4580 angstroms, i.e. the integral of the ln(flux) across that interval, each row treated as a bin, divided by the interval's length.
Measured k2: 1.96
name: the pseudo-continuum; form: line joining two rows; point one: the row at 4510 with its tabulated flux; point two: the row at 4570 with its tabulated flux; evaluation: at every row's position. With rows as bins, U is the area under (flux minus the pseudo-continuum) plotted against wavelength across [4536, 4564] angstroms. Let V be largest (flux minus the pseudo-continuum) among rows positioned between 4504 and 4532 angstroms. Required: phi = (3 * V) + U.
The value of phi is 5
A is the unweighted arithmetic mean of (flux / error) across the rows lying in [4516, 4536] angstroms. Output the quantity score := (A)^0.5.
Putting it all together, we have 5.04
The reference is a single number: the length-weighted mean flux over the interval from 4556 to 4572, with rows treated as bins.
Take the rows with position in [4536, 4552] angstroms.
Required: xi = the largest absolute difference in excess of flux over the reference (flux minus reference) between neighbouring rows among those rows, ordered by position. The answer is 0.26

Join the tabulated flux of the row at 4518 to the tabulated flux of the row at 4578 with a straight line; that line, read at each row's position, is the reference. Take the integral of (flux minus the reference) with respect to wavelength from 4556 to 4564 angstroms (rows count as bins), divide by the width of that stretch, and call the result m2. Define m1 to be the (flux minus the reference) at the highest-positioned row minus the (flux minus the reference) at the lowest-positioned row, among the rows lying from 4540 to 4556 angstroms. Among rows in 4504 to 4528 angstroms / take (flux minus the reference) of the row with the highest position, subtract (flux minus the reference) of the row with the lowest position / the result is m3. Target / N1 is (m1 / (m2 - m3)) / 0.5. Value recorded 0.4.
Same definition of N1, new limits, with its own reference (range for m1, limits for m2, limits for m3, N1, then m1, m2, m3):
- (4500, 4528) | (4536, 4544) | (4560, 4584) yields -1.9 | -0.99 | -0.3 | -1.4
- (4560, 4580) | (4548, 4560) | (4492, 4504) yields 1.6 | -0.76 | 0.1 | 1.0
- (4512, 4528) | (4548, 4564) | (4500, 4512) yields -2.8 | -0.67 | 0.2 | -0.3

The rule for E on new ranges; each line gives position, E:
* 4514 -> 6.742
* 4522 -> 6.564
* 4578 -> 6.97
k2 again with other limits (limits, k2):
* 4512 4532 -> 1.86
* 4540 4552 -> 1.88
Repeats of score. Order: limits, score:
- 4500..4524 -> 5.20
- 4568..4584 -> 5.24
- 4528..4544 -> 5.08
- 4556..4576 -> 5.33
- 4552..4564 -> 5.38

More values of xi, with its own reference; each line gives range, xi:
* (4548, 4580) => 0.79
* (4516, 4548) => 0.42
